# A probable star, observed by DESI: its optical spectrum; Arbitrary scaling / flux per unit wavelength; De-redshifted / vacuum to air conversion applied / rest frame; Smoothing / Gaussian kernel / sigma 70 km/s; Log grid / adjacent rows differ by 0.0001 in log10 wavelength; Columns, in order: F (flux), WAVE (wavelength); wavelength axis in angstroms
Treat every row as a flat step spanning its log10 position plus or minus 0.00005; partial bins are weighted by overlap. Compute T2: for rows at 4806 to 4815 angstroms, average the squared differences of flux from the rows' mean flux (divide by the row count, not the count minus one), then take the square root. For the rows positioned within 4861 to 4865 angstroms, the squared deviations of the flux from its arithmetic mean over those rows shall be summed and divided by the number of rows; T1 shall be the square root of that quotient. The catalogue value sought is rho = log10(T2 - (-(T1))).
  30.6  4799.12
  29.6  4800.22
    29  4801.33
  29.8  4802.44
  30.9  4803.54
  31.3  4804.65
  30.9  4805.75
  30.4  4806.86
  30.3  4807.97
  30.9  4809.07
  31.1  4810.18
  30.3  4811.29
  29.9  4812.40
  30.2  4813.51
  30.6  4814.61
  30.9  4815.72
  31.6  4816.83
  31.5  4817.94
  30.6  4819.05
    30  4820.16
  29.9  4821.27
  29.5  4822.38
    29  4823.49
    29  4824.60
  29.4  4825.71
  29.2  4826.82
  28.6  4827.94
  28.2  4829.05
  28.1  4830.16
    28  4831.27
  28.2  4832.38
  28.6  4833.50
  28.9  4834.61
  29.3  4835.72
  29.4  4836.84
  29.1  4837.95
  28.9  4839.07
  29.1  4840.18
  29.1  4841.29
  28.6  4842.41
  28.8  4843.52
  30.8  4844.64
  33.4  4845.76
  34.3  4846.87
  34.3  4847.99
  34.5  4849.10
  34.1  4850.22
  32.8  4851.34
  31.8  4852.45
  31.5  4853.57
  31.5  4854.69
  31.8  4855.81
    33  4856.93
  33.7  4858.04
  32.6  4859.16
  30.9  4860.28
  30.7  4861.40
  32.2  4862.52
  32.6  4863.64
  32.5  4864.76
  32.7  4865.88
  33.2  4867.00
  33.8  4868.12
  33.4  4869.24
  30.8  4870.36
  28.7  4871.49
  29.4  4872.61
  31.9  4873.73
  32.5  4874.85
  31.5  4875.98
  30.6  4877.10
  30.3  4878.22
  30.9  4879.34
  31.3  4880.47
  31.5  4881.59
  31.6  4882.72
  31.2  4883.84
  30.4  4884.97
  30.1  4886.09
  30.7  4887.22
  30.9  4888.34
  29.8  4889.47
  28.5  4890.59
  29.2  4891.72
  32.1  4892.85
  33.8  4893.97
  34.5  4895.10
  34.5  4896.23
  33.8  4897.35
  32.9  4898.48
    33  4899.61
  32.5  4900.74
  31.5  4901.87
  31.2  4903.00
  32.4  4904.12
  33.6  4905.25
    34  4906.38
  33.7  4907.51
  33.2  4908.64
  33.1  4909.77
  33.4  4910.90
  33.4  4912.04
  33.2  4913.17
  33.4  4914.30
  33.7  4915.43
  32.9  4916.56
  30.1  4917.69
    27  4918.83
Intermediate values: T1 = 0.8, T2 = 0.4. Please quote 0.05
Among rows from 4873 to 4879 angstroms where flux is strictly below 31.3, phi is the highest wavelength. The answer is 4878.22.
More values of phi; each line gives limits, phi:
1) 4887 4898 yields 4891.72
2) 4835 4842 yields 4841.29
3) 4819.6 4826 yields 4825.71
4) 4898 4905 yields 4903.00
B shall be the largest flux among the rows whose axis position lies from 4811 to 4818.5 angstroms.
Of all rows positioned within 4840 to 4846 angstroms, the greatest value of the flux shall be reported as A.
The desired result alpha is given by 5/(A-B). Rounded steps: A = 33.4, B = 31.6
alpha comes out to 3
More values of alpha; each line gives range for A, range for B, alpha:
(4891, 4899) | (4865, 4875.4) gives 7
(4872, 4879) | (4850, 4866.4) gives -3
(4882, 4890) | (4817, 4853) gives -2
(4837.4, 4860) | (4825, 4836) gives 1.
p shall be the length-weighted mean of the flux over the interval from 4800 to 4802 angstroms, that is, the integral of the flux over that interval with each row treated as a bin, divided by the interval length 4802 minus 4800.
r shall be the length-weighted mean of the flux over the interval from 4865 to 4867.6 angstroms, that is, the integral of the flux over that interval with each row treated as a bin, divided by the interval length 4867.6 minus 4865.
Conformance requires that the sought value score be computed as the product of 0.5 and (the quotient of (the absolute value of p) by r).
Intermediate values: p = 29.1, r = 33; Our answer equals 0.443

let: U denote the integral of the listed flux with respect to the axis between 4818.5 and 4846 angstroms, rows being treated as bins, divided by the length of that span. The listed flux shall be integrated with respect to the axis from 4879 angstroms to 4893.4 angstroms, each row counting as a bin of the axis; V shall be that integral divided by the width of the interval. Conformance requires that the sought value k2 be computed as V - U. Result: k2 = 1.4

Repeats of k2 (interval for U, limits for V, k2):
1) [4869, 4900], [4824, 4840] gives -2.6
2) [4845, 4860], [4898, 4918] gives -0.1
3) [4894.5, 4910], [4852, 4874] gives -1.2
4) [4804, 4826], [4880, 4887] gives 0.6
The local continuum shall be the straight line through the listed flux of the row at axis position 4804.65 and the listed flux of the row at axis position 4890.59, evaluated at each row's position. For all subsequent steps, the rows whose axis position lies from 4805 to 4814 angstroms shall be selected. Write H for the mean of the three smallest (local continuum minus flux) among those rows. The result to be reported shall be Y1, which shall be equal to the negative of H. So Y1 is -0.2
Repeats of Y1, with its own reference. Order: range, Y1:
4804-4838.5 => 0.4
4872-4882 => 3.0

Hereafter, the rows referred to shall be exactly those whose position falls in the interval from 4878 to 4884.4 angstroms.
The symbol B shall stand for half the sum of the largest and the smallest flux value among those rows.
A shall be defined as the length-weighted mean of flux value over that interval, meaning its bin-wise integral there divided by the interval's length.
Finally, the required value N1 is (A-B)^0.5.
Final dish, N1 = 0.47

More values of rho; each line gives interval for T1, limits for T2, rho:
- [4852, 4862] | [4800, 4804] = 0.21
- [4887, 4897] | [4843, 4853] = 0.60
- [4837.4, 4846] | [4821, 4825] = 0.28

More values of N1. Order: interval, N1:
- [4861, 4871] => 0.41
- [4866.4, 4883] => 0.41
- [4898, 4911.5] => 0.51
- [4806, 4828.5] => 0.21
